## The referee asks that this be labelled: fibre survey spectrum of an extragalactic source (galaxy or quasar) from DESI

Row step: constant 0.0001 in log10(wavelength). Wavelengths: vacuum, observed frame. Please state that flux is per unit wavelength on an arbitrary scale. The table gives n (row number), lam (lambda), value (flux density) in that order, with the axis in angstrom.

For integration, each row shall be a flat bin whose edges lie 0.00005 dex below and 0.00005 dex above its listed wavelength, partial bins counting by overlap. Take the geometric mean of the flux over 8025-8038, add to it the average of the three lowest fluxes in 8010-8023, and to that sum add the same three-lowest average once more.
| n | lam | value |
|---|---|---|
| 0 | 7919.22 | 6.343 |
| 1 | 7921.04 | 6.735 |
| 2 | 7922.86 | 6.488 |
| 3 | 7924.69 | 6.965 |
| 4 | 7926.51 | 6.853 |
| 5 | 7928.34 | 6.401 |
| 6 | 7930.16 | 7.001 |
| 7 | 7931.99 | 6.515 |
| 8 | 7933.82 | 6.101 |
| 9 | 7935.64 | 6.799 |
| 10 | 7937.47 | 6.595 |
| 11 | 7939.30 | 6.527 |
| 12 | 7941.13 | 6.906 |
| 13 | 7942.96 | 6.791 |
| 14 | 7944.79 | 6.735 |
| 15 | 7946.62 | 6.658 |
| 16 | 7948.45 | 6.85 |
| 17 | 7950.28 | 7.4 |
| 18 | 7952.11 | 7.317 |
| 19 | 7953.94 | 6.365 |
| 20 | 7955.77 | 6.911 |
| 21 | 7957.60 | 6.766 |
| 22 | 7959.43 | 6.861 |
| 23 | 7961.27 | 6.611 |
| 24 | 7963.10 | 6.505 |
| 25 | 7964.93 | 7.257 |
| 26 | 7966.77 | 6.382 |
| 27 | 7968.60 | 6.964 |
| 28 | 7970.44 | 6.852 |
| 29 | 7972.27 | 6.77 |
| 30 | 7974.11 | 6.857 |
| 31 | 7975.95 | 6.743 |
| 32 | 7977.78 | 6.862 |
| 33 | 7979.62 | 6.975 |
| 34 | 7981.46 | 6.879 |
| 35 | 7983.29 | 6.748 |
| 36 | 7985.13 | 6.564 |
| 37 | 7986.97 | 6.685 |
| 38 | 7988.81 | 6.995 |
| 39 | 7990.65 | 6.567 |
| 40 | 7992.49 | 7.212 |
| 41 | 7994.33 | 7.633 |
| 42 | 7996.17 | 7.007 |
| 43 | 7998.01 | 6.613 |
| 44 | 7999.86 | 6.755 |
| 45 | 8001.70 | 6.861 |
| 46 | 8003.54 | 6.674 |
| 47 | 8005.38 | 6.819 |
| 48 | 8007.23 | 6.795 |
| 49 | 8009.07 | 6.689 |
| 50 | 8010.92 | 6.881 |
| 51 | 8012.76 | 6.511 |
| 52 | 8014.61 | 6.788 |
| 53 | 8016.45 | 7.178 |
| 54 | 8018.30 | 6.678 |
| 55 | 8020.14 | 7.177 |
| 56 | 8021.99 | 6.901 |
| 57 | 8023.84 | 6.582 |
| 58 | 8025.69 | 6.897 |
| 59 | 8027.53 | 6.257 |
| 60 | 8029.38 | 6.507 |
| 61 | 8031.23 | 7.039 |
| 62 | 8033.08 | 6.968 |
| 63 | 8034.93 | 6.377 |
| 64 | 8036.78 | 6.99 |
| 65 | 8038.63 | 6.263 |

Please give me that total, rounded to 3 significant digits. 20.0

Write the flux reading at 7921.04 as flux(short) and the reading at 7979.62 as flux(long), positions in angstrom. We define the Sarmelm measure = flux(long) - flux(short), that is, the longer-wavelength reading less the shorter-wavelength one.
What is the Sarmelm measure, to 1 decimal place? 0.2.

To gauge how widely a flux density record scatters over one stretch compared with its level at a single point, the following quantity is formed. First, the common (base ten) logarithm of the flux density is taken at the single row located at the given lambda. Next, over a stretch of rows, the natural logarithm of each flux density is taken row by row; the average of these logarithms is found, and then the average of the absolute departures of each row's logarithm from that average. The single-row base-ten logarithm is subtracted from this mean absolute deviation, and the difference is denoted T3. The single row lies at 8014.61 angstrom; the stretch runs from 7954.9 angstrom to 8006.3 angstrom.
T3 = -0.806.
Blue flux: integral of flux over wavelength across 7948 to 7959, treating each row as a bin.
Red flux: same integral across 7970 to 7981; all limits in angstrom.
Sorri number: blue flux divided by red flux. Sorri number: 1.01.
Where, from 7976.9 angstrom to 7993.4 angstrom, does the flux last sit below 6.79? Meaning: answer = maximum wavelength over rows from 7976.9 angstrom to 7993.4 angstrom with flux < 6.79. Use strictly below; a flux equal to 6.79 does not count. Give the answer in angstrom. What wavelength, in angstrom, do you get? 7990.65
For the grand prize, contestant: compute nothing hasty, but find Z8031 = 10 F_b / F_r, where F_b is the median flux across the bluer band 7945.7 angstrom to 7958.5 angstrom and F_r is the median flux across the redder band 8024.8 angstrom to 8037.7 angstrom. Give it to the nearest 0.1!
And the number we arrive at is 9.9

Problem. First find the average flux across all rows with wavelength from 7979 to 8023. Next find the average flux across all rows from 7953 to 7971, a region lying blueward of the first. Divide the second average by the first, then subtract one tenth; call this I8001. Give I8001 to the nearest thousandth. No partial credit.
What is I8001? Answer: 0.884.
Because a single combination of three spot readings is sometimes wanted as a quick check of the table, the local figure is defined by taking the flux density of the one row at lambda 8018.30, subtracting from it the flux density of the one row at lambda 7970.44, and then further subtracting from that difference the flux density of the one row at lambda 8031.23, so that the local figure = -7.2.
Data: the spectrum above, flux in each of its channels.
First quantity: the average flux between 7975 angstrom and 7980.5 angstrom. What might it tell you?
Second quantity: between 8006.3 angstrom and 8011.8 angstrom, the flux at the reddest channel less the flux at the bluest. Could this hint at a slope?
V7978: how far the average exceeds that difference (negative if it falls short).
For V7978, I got 6.77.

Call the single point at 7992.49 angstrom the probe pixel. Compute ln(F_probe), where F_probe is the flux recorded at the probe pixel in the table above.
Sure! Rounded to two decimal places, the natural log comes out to 1.98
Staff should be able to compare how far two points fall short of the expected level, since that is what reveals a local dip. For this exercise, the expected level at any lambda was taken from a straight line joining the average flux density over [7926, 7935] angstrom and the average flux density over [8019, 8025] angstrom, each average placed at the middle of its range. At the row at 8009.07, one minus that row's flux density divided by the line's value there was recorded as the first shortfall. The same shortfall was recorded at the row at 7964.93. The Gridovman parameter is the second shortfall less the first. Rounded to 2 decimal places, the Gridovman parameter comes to -0.11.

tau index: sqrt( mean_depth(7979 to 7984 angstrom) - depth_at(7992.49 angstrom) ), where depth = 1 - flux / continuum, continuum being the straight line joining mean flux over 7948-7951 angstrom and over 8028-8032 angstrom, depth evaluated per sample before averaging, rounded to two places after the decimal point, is 0.24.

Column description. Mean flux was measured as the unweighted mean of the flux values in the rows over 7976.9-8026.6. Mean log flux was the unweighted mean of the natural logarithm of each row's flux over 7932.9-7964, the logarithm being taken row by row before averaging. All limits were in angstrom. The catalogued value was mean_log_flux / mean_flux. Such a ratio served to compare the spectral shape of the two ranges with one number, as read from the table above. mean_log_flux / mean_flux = 0.279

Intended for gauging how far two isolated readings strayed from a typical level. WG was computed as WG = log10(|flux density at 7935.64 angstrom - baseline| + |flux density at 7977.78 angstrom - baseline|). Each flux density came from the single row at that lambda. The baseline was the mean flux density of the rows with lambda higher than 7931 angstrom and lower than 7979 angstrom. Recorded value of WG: -0.89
